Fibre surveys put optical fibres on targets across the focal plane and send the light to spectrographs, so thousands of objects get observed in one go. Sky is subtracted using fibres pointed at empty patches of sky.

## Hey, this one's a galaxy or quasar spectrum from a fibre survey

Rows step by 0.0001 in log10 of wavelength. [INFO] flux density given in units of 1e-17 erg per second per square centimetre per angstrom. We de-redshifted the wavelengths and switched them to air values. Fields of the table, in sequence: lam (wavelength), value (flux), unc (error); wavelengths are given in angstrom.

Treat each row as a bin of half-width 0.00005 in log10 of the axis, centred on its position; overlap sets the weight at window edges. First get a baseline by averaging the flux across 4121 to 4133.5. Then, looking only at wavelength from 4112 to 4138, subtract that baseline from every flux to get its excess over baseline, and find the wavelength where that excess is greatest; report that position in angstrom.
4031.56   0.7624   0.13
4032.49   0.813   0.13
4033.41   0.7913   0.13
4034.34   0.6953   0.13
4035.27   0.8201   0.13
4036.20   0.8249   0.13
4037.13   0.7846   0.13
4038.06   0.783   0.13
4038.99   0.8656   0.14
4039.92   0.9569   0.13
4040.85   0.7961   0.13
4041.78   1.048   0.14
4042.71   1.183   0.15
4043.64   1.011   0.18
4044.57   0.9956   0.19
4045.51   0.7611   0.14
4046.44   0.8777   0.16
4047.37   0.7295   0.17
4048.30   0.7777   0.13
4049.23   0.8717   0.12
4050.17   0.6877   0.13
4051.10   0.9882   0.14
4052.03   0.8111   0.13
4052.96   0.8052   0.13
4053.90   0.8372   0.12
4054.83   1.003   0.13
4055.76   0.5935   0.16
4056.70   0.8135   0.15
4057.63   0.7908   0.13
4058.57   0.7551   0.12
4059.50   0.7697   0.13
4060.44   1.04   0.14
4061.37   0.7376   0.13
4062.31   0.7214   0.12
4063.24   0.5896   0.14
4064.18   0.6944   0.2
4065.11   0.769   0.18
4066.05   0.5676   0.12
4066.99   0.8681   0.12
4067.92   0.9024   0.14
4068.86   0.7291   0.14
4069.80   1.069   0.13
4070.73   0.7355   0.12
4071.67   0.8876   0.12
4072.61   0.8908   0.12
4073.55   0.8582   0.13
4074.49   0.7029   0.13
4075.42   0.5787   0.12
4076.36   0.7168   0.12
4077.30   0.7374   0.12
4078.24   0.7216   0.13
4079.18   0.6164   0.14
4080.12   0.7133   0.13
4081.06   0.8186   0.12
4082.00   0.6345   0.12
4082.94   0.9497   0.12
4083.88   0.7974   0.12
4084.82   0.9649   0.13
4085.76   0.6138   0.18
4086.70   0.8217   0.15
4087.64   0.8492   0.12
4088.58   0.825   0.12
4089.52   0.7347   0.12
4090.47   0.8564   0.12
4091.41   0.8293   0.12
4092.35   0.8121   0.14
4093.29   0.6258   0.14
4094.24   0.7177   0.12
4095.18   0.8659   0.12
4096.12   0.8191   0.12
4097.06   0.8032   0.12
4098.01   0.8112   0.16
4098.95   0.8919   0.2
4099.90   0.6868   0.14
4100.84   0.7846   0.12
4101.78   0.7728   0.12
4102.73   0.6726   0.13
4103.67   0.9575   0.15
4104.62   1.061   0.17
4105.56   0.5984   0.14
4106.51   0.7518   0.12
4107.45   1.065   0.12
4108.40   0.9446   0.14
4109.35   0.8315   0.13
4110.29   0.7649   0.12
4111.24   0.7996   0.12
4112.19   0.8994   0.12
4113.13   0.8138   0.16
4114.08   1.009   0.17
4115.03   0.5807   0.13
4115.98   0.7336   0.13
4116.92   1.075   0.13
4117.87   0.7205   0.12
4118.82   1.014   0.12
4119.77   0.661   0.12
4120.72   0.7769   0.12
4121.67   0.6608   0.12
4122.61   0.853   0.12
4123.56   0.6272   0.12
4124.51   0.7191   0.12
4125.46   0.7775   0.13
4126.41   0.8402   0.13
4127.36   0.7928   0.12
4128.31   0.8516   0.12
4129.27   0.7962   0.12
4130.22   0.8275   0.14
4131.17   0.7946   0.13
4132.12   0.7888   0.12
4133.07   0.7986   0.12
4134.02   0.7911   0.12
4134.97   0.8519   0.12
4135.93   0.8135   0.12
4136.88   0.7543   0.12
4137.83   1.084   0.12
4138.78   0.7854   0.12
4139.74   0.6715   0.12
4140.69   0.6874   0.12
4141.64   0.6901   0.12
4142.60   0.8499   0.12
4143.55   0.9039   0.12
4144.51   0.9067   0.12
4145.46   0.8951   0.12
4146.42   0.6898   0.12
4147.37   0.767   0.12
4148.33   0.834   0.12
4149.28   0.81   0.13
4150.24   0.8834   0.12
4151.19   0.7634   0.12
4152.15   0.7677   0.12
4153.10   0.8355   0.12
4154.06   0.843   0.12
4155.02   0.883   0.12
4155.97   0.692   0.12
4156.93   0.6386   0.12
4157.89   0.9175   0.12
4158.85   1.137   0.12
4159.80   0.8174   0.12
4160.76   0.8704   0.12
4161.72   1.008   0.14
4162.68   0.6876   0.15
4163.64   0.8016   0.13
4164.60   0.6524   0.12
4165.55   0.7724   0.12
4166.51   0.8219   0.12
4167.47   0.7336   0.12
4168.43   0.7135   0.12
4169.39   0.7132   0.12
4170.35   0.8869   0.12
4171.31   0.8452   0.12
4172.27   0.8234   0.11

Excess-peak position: 4137.83 angstrom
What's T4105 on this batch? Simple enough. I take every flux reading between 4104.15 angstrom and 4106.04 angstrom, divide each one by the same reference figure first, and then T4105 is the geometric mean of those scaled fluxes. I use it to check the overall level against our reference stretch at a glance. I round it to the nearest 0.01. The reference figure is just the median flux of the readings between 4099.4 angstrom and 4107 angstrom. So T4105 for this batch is 1.05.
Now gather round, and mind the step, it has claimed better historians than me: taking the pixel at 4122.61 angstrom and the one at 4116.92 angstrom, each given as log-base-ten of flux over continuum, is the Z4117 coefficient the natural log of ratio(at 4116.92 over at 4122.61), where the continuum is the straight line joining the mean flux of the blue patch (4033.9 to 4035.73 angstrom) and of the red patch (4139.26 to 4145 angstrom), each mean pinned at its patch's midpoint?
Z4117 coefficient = 1.3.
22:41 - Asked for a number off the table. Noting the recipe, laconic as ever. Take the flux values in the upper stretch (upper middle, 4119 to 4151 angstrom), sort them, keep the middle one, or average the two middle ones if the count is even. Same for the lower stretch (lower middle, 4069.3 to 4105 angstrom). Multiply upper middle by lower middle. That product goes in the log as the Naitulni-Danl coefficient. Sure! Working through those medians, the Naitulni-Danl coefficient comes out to 0.641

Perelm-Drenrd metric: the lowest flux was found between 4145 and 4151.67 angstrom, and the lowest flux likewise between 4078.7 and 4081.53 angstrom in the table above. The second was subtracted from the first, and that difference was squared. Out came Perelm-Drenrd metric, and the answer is 0.005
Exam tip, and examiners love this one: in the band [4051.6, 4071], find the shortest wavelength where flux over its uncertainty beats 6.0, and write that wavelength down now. 4052.03 angstrom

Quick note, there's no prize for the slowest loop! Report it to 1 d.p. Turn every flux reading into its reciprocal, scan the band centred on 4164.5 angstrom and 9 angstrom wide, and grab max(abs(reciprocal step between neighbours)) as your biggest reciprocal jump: 0.5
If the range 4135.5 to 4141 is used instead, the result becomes 0.4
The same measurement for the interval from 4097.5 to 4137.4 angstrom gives 0.7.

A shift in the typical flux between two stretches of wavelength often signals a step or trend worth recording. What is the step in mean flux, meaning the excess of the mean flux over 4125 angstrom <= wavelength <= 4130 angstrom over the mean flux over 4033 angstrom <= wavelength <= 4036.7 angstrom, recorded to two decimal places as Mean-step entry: 0.03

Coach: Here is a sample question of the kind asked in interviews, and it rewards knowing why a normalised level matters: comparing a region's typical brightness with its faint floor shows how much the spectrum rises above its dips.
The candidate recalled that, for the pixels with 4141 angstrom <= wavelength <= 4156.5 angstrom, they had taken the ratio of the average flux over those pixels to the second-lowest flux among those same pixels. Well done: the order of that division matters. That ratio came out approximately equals 1.18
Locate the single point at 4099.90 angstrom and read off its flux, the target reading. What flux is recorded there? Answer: 0.6868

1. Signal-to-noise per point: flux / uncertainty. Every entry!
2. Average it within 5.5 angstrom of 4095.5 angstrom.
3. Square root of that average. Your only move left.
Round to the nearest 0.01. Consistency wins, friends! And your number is 2.45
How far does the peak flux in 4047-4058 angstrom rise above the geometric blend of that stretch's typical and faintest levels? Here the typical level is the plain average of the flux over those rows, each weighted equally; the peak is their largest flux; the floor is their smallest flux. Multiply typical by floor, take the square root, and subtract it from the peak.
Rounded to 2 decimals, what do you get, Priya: 0.31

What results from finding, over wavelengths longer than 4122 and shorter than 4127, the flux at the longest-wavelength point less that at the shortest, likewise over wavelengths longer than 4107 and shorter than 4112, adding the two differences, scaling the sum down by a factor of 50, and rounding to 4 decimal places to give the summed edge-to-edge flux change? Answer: -0.0056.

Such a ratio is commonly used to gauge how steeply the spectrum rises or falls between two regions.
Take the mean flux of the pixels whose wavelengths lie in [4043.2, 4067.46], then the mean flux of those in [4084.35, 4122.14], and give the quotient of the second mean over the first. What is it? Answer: 1.01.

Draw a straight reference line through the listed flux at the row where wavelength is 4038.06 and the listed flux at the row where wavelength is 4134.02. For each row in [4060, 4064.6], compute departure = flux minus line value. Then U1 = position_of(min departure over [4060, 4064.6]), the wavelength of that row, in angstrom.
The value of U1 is 4063.24 angstrom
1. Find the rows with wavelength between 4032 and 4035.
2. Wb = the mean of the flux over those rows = 0.77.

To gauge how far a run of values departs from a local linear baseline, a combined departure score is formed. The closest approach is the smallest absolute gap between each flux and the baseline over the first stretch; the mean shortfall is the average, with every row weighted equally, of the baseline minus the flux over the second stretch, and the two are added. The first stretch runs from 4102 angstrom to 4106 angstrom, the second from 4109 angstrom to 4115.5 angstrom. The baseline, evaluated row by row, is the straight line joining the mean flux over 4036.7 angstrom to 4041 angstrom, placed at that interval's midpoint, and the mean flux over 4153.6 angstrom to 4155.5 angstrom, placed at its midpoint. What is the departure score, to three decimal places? 0.145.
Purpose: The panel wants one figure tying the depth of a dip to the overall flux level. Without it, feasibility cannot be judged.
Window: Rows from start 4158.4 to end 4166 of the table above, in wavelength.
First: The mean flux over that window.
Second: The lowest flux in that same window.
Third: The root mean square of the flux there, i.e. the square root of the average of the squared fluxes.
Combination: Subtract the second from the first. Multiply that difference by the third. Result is 0.164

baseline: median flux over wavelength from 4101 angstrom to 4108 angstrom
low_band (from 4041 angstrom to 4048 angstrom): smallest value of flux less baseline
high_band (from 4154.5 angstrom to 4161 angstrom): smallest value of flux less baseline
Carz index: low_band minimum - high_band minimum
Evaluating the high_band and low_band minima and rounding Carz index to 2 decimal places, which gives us 0.09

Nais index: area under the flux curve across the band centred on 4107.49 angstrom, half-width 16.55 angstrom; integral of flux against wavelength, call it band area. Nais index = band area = 26.8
